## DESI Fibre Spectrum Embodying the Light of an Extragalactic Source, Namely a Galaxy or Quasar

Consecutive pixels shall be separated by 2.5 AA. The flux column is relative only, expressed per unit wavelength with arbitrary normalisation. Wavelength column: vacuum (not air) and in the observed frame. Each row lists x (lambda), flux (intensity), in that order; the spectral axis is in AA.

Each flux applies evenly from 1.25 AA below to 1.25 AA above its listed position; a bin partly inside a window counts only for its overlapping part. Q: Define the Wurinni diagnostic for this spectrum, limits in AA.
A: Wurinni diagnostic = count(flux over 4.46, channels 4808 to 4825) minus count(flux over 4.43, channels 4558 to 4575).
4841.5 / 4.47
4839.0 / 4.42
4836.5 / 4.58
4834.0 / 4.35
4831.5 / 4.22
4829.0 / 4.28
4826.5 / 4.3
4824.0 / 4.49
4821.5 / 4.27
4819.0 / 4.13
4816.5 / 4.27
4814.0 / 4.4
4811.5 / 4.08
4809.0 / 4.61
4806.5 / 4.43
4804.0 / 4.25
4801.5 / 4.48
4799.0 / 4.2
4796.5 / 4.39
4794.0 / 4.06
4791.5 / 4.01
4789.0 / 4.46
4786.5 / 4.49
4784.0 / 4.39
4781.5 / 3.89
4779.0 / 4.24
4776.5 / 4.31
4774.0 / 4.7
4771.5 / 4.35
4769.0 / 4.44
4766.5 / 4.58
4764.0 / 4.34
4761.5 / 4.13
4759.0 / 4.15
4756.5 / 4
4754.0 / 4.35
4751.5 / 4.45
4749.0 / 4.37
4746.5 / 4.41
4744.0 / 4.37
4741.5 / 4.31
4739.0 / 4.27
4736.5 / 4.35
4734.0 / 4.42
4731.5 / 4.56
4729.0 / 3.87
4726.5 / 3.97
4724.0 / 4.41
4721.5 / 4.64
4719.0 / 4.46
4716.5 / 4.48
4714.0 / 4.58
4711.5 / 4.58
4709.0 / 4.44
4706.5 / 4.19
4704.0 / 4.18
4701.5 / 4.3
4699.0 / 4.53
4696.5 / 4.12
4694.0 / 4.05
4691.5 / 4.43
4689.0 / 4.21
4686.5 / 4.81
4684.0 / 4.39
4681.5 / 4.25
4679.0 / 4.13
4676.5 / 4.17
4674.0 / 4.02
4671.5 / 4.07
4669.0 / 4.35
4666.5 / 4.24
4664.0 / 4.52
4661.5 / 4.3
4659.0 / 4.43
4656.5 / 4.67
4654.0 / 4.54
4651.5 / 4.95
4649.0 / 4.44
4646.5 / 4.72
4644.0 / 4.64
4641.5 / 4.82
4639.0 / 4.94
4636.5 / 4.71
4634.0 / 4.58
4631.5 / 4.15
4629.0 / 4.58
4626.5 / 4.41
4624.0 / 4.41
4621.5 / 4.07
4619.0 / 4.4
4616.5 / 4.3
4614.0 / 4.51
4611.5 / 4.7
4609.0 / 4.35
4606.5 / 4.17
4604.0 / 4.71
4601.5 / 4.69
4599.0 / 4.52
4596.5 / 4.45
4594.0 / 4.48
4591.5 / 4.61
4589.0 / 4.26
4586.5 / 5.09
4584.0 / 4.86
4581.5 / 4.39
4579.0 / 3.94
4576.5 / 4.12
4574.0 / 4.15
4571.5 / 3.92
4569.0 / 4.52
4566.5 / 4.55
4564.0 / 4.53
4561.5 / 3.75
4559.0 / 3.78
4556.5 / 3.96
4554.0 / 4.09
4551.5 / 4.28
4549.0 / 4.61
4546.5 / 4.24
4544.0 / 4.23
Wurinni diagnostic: -1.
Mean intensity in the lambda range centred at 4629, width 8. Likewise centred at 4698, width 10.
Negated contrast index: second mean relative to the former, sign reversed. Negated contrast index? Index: -0.97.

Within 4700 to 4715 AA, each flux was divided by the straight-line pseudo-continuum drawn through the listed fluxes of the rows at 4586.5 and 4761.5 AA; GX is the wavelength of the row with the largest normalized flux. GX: 4714.0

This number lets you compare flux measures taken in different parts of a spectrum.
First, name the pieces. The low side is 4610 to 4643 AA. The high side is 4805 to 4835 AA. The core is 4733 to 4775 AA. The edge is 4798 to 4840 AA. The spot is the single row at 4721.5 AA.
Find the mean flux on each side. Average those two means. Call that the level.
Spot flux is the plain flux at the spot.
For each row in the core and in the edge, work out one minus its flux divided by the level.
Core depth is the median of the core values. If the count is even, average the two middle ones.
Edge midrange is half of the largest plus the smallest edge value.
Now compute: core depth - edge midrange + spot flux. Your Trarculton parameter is 4.6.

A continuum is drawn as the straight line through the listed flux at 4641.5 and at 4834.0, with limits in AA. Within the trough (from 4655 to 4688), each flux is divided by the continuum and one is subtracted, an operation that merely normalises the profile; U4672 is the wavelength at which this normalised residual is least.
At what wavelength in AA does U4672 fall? 4674.0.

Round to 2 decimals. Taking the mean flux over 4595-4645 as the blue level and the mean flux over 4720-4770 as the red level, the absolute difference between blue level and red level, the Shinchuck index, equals 0.19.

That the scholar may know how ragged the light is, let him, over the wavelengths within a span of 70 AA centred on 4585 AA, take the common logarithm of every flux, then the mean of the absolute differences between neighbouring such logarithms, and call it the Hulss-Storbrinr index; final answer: 0.0248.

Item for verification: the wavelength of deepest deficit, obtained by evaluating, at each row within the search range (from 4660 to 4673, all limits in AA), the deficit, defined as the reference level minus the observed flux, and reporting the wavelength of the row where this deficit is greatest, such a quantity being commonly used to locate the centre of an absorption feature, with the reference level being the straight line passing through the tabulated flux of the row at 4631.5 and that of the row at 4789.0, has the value 4671.5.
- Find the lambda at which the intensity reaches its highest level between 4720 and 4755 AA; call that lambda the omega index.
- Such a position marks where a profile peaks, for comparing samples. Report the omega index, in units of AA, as 4721.5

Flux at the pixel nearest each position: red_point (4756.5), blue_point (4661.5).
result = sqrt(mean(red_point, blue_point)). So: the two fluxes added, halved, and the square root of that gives 2.04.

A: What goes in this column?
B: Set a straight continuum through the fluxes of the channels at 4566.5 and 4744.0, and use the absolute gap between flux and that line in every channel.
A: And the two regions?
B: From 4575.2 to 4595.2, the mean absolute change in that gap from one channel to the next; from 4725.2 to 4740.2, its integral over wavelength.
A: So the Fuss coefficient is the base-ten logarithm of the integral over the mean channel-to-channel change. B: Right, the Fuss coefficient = 1.16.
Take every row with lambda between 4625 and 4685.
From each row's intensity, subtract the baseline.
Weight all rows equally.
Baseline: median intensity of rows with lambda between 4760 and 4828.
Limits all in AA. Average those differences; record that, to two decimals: 0.12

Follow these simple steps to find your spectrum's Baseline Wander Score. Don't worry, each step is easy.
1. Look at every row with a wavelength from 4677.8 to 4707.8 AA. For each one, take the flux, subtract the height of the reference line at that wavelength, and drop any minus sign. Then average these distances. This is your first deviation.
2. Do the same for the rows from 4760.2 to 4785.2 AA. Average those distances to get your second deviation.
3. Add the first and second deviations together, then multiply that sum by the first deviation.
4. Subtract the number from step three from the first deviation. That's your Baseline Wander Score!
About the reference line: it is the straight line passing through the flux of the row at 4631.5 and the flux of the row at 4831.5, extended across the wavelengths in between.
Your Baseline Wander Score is 0.102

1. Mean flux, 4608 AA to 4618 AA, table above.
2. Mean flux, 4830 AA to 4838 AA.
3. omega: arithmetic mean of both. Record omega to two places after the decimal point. 4.42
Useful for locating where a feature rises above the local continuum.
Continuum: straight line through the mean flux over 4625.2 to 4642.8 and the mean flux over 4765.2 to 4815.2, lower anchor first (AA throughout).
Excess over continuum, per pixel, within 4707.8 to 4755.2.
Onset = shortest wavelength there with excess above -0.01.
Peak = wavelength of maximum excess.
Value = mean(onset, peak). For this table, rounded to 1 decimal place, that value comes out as 4716.5 AA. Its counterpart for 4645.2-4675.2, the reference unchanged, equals 4649.0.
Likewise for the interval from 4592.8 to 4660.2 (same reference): 4626.5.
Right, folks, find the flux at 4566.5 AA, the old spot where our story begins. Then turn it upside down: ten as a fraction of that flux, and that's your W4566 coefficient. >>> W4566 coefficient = 2.20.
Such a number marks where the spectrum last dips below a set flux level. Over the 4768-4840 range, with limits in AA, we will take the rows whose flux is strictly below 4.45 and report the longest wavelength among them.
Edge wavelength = 4839.0 AA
